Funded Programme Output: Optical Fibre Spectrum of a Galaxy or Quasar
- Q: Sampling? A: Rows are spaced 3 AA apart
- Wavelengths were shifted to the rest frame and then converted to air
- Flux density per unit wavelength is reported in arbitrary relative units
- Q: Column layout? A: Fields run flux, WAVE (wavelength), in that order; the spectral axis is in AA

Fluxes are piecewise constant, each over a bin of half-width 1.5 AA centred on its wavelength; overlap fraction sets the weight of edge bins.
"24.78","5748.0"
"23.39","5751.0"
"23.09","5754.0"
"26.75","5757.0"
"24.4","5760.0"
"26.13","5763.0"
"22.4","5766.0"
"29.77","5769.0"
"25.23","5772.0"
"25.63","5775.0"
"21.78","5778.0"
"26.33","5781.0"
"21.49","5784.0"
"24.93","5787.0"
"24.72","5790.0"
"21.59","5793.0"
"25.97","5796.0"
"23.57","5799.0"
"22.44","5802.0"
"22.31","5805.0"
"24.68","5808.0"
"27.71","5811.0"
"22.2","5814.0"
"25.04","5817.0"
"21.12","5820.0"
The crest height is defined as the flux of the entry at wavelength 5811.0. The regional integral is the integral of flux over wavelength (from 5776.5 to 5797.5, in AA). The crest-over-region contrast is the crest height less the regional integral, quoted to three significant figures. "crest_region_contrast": -473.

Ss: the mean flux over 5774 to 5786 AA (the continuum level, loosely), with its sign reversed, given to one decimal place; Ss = -23.8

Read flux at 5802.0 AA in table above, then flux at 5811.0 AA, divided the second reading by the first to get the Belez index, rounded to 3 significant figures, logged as 1.23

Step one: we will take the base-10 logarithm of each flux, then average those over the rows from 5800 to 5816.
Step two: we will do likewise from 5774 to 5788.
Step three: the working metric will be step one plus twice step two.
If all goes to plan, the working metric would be 4.13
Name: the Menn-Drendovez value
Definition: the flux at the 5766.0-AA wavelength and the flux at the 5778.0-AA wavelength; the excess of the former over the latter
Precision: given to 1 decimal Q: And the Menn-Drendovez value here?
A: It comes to 0.6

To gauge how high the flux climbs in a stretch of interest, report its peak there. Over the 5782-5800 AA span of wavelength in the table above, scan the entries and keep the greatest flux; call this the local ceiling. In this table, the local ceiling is 25.97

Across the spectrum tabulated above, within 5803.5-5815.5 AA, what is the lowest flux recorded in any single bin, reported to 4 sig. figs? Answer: 22.20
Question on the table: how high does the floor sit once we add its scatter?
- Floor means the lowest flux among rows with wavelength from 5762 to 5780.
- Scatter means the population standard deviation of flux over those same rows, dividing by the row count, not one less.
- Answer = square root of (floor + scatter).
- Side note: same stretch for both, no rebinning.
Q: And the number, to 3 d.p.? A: 4.941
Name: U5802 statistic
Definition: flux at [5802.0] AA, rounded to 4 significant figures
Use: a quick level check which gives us 22.44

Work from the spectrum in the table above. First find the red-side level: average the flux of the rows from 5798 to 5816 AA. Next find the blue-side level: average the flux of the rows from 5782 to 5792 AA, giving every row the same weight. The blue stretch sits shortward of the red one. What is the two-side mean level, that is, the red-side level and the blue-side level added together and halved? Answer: 23.8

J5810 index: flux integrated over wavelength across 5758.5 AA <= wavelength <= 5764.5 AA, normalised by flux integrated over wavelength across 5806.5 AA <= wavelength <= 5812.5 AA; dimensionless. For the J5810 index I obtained 0.96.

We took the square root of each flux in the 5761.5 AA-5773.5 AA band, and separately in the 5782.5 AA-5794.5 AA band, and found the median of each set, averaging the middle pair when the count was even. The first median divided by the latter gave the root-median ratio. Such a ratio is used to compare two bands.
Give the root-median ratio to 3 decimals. 1.054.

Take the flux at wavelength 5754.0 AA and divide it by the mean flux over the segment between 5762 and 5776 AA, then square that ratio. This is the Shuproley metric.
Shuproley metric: 0.80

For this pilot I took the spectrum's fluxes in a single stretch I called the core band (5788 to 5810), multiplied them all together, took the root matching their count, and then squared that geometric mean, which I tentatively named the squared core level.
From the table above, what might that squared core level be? 555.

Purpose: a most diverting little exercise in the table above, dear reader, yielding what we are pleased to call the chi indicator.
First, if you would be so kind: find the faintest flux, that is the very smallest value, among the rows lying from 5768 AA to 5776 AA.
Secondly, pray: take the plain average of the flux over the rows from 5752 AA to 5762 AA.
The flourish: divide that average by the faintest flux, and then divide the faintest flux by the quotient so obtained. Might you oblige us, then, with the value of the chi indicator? 25.7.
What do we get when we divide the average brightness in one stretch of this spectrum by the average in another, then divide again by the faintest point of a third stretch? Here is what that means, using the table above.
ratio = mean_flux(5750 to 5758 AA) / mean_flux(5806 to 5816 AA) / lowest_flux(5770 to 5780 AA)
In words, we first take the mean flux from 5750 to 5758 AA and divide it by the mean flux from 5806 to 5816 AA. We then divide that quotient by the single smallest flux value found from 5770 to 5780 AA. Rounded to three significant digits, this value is 0.0451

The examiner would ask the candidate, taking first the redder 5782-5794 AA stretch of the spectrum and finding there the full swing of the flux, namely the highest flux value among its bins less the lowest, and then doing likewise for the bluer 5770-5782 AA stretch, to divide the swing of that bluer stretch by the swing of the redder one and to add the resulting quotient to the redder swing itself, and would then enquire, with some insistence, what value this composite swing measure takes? 4.8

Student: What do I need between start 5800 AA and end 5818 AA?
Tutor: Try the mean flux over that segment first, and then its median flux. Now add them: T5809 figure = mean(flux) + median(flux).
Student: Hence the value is 47.6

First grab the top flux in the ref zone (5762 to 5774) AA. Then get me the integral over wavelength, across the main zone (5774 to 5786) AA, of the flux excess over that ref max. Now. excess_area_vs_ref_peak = -72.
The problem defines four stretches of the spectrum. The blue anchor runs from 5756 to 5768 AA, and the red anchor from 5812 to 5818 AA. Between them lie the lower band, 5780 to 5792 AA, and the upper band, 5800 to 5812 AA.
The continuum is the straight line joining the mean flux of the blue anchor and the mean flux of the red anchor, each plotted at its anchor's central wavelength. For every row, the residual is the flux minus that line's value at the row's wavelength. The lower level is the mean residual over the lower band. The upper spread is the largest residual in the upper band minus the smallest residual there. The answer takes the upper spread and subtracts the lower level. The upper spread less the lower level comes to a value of 6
